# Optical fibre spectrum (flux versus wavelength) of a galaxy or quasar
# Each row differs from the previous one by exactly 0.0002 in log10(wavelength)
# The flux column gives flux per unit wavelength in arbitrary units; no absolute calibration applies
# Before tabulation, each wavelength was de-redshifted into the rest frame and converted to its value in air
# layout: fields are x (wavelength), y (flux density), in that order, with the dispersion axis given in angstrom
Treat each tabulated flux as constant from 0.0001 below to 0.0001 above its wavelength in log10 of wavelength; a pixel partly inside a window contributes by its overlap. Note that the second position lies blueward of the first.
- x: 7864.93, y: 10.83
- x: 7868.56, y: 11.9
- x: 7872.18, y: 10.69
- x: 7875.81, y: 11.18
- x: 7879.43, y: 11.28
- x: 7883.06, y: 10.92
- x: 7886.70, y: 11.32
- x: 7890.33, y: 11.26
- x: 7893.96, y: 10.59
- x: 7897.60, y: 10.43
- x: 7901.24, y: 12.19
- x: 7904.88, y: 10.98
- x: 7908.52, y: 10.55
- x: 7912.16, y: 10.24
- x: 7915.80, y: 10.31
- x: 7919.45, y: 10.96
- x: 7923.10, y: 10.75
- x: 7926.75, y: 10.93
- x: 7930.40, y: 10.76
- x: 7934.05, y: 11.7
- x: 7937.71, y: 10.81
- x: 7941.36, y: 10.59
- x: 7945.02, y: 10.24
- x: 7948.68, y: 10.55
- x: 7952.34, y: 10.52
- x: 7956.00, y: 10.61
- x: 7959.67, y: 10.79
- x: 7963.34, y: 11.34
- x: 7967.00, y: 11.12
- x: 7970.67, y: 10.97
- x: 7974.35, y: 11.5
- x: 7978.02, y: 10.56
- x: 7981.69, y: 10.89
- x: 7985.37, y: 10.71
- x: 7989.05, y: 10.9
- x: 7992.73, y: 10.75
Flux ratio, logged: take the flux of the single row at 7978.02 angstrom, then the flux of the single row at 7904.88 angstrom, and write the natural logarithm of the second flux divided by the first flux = 0.04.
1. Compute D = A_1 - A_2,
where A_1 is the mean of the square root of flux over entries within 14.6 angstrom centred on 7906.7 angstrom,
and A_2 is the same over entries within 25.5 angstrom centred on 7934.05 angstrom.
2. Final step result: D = 0.024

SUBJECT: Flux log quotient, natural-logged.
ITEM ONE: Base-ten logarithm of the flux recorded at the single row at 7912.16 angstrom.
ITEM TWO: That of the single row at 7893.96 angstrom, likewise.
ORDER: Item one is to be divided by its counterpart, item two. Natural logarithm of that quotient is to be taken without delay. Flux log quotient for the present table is -0.014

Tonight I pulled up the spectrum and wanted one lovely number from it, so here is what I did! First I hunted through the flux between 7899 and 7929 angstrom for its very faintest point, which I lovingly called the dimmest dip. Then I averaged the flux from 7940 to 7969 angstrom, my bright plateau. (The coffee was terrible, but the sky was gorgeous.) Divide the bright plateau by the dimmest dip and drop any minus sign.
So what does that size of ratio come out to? 1.05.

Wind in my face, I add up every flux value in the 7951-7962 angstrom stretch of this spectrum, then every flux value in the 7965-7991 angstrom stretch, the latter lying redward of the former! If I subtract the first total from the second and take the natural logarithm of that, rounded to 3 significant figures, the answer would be 3.80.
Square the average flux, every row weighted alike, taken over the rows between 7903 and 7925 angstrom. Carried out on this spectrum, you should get 113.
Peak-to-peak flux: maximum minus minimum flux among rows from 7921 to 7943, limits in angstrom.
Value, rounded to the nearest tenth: 1.1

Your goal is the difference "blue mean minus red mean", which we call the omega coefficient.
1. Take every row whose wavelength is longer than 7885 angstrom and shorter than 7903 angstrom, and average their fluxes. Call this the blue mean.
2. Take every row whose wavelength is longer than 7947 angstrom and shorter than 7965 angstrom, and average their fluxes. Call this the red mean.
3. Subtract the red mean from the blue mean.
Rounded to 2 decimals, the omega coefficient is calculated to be 0.40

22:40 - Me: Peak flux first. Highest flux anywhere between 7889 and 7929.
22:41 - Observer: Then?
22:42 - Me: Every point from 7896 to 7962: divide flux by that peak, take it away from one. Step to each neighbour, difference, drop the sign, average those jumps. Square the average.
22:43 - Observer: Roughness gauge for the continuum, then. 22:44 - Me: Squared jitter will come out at 0.0015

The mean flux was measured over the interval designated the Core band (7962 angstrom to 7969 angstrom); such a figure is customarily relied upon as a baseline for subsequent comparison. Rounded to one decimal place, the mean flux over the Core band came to 11.2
